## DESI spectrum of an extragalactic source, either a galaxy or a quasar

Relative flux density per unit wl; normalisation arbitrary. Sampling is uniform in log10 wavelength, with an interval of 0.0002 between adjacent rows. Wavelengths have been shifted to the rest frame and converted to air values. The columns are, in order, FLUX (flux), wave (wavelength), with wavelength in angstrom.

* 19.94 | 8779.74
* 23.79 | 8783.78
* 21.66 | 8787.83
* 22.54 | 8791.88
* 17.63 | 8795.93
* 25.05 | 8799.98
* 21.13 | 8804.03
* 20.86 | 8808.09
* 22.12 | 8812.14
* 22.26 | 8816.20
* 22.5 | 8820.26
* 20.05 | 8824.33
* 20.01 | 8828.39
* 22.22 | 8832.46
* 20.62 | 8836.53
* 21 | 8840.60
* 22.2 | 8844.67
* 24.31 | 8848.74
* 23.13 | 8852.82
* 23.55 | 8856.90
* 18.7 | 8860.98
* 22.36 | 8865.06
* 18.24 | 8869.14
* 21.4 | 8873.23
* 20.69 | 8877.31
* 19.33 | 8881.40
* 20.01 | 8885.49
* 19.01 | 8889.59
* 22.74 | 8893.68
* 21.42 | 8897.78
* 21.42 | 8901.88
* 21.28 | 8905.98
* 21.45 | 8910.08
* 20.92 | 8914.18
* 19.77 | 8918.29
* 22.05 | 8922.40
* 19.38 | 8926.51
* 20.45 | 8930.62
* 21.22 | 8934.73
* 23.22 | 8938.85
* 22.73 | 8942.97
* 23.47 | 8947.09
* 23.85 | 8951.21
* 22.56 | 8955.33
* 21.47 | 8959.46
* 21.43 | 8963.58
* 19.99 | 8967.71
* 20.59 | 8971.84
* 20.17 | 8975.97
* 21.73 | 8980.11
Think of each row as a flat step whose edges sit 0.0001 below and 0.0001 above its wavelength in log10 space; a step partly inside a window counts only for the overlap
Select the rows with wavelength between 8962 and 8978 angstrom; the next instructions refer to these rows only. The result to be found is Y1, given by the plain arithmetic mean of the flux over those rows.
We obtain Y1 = 20.5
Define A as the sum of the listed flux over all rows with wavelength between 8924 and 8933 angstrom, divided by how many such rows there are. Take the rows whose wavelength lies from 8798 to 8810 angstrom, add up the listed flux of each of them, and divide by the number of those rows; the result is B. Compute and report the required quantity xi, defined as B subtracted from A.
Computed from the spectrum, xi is -2.4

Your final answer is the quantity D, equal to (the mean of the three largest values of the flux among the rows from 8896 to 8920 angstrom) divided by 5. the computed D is 4.3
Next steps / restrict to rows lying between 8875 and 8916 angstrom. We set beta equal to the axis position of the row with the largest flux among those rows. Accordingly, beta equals 8893.68 angstrom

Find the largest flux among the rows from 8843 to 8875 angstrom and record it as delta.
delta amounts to 24.31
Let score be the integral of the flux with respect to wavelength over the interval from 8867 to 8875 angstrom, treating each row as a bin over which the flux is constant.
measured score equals 158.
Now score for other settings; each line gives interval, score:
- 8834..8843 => 189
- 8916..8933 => 347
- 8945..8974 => 635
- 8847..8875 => 606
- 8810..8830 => 428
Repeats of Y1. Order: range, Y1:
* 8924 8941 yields 21.1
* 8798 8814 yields 22.3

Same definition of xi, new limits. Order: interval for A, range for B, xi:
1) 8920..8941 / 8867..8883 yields 1.3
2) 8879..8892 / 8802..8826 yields -2.0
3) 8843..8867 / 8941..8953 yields -1.0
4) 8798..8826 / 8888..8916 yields 0.8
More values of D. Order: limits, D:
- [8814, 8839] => 4.5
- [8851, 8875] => 4.6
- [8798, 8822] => 4.7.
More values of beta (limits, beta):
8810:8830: 8820.26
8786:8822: 8799.98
